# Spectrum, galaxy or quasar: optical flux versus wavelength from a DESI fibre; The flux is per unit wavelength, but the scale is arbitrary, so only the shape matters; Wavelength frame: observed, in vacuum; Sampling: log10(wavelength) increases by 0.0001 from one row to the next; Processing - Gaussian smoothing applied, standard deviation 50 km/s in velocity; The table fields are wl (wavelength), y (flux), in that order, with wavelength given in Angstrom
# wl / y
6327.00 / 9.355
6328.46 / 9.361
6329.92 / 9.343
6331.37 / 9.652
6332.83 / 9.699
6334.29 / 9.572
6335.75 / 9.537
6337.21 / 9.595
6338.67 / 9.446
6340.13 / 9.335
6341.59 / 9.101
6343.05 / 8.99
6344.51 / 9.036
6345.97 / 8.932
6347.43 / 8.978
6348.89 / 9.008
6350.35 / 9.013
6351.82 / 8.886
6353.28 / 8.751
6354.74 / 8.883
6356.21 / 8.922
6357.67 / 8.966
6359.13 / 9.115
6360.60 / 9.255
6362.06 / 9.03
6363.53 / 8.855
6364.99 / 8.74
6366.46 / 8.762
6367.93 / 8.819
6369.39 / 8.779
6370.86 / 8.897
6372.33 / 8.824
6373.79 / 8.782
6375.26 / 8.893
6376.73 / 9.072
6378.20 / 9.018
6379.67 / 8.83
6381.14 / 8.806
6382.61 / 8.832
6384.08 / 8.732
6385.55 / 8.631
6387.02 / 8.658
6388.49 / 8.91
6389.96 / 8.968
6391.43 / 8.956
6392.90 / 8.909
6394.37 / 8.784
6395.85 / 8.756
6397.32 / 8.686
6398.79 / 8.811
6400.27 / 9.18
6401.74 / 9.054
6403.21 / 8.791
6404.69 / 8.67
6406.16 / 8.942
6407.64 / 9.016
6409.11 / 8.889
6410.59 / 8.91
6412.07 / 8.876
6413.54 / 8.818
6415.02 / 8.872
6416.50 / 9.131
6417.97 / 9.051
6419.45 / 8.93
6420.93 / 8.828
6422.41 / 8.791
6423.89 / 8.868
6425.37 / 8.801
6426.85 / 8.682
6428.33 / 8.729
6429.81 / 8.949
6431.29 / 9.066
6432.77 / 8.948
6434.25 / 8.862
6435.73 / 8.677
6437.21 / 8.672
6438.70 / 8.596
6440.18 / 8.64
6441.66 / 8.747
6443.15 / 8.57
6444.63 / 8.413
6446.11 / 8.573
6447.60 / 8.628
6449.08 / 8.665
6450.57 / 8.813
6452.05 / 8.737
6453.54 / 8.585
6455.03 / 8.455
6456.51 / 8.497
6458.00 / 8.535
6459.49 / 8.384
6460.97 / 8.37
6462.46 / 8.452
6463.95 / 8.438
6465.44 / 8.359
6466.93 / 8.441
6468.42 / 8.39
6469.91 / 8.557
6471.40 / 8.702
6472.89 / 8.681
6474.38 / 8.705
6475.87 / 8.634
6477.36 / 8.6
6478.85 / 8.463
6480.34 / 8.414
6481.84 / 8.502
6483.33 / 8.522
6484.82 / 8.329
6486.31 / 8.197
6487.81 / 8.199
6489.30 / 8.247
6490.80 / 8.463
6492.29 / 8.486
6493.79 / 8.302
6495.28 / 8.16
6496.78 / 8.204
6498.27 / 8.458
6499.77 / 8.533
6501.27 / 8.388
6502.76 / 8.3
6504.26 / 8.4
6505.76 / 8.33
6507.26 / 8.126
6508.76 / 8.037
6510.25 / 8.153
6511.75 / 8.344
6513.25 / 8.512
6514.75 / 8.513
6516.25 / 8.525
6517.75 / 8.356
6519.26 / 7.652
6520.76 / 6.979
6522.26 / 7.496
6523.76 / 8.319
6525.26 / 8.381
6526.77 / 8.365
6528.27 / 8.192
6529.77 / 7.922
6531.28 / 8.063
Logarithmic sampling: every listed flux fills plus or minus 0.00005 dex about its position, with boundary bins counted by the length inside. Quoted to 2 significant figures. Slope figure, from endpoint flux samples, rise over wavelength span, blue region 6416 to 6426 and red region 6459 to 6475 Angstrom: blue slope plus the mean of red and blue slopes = -0.045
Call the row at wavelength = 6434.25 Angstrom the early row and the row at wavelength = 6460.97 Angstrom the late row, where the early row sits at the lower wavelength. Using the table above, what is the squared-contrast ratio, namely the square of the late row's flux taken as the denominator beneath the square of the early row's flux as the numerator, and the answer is 1.12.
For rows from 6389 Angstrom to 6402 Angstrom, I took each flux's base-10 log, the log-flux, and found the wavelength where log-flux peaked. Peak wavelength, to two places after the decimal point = 6400.27 Angstrom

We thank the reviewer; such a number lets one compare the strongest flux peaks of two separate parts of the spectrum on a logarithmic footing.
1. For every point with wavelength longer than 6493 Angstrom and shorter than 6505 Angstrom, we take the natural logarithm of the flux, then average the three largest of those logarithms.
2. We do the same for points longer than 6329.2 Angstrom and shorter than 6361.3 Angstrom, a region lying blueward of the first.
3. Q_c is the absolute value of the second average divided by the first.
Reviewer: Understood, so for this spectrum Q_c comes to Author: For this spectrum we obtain 1.06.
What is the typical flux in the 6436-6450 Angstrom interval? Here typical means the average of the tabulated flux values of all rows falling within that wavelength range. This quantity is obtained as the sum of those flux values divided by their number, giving 8.61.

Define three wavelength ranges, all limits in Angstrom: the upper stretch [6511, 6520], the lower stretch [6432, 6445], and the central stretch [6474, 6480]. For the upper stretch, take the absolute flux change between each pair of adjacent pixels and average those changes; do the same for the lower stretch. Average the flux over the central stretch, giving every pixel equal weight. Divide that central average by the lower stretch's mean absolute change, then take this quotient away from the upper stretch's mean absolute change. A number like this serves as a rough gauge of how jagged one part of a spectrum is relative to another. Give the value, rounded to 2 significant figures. -82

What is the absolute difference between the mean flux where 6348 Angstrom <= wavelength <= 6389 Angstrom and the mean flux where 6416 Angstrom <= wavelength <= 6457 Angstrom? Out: 0.13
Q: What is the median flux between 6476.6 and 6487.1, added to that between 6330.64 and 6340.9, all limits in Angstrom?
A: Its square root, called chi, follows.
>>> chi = 4.25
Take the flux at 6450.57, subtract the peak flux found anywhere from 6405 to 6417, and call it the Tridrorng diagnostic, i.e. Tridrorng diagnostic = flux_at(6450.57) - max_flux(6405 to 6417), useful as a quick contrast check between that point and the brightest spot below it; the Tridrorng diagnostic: -0.32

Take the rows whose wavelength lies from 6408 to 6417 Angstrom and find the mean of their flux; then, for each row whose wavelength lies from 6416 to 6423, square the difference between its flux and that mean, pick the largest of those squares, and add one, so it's 1.05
